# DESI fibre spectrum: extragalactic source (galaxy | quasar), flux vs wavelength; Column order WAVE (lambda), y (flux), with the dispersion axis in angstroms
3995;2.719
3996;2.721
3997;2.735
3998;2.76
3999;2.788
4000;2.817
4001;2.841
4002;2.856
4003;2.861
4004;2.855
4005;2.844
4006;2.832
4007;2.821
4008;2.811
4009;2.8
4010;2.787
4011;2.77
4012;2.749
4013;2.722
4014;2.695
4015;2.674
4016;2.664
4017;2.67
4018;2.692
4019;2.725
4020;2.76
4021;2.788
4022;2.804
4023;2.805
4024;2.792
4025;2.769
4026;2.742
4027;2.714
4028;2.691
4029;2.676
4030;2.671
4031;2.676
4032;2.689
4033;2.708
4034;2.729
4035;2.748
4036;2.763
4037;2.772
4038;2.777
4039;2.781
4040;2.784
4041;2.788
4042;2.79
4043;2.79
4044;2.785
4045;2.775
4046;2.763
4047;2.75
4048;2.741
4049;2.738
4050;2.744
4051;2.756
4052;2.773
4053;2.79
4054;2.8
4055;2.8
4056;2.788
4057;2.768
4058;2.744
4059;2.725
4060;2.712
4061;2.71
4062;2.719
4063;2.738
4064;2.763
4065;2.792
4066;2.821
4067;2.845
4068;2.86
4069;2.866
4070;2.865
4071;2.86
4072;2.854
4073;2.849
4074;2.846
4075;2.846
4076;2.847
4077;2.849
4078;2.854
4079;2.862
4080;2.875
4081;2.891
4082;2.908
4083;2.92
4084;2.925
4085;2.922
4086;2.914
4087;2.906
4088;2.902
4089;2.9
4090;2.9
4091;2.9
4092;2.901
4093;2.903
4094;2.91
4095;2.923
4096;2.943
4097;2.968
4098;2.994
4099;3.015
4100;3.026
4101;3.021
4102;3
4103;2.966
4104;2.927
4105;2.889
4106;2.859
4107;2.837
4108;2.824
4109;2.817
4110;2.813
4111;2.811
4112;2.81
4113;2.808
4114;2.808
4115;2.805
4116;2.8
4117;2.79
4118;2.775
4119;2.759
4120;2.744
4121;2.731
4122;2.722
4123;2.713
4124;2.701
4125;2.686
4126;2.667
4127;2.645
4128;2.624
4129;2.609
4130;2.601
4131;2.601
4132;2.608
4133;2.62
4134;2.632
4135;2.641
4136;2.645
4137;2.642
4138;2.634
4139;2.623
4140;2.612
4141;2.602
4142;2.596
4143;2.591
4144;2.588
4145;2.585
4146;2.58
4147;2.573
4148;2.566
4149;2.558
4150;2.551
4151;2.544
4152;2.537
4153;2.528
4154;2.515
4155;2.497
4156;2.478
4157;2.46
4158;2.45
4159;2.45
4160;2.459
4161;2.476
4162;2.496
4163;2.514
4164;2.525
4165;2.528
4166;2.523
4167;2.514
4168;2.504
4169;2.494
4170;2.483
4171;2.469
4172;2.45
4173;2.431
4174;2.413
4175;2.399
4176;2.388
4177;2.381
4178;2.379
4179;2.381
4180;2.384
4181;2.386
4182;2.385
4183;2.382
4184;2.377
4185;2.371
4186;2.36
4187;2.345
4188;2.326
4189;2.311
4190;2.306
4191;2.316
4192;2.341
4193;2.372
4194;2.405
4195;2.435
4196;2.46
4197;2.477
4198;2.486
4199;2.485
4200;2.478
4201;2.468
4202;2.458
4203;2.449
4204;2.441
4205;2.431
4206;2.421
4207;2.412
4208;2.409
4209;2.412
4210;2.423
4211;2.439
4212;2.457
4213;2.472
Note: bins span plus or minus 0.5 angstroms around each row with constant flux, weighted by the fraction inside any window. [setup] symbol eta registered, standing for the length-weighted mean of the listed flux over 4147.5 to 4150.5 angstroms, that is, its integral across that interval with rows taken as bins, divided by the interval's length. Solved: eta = 2.6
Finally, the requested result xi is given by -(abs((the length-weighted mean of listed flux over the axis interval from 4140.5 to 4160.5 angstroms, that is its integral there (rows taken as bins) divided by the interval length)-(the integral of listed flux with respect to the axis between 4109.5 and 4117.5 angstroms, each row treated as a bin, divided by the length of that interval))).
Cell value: -0.27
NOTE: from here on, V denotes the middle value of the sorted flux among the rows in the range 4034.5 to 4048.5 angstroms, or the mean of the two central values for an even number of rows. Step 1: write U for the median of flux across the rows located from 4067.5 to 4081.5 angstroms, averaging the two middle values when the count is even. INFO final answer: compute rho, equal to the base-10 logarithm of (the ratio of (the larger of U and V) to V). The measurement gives 0.012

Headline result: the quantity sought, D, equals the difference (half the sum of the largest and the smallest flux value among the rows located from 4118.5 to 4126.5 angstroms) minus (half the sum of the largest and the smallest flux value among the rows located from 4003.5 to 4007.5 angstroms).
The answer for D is -0.1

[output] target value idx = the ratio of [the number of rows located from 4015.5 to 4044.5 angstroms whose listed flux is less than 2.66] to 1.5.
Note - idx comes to 0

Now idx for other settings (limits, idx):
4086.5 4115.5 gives 0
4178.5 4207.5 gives 19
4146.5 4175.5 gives 19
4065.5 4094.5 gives 0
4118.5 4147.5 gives 14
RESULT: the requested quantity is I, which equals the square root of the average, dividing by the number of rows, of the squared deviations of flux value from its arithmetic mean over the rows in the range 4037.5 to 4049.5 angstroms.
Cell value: 0.018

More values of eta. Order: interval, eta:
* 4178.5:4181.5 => 2.4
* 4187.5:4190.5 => 2.3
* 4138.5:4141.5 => 2.6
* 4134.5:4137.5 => 2.6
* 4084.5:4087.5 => 2.9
